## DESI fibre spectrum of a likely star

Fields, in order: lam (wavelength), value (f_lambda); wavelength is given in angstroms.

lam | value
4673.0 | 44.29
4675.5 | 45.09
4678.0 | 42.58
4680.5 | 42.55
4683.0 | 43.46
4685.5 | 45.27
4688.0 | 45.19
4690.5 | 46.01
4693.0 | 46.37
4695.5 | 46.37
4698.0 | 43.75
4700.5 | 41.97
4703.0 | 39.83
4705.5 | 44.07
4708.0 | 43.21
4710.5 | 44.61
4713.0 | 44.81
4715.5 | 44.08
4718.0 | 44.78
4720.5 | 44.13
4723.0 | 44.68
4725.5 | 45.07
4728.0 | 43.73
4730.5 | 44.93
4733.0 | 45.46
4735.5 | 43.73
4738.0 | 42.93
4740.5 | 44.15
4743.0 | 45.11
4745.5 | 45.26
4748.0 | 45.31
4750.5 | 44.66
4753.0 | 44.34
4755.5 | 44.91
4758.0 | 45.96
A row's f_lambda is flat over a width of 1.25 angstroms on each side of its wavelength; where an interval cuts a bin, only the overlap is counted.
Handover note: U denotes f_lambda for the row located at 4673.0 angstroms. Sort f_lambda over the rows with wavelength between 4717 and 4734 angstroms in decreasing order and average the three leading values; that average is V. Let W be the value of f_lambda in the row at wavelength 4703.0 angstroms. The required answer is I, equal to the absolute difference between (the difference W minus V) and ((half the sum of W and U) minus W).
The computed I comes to 7.6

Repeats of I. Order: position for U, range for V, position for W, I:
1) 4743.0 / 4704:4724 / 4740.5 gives 1.1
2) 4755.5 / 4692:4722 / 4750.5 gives 1.3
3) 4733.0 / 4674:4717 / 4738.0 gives 4.6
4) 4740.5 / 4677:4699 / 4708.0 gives 3.5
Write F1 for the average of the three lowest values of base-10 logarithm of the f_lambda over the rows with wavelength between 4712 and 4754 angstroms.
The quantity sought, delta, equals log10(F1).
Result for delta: 0.214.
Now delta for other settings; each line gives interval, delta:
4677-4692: 0.213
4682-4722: 0.209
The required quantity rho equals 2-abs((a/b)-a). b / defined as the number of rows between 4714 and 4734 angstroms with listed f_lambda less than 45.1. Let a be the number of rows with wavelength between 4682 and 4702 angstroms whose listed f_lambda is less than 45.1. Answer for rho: -0.6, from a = 3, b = 7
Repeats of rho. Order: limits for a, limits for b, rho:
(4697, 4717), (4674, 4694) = -4.0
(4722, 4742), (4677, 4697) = -2.7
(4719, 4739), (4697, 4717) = -4.1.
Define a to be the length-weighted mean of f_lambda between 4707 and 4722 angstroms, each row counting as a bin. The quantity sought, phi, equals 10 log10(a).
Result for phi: 16.5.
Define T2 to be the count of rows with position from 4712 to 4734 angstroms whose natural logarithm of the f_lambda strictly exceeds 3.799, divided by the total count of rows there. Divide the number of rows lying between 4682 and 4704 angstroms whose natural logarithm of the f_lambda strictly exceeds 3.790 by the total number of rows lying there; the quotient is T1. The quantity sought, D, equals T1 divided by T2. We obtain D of 0.8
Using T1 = 0.56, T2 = 0.67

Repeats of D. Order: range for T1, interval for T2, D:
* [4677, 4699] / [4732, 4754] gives 1.0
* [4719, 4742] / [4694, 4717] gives 2.0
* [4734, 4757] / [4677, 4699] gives 1.2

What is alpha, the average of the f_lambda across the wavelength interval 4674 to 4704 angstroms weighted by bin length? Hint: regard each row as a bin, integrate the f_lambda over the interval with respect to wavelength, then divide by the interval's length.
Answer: 44.1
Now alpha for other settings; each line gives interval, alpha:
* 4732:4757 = 44.6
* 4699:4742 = 43.9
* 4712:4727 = 44.6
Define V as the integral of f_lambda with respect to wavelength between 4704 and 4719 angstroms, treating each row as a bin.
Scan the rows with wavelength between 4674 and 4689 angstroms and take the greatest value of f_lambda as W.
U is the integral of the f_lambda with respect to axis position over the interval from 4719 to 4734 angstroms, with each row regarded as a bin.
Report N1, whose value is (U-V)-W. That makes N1 -38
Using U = 670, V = 663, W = 45.27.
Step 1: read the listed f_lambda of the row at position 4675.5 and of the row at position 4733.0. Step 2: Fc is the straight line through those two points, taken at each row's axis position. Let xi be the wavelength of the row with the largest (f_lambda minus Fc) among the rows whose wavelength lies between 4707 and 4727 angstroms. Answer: 4725.5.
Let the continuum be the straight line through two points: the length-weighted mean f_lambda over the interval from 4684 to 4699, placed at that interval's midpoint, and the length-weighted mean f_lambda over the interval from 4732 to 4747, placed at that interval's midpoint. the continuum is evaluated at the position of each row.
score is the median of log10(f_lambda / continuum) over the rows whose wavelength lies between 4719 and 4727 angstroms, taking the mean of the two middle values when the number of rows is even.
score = -0.0012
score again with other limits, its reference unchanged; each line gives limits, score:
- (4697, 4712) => -0.0172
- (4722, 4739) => -0.0012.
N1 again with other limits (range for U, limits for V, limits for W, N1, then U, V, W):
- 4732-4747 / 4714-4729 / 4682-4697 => -46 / 667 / 666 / 46.37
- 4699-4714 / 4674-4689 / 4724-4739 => -60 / 646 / 660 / 45.46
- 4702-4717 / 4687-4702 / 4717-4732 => -65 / 653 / 673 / 45.07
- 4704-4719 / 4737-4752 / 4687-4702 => -53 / 663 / 669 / 46.37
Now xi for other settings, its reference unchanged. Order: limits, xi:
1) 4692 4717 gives 4693.0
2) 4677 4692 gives 4690.5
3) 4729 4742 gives 4733.0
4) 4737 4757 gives 4748.0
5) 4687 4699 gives 4693.0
